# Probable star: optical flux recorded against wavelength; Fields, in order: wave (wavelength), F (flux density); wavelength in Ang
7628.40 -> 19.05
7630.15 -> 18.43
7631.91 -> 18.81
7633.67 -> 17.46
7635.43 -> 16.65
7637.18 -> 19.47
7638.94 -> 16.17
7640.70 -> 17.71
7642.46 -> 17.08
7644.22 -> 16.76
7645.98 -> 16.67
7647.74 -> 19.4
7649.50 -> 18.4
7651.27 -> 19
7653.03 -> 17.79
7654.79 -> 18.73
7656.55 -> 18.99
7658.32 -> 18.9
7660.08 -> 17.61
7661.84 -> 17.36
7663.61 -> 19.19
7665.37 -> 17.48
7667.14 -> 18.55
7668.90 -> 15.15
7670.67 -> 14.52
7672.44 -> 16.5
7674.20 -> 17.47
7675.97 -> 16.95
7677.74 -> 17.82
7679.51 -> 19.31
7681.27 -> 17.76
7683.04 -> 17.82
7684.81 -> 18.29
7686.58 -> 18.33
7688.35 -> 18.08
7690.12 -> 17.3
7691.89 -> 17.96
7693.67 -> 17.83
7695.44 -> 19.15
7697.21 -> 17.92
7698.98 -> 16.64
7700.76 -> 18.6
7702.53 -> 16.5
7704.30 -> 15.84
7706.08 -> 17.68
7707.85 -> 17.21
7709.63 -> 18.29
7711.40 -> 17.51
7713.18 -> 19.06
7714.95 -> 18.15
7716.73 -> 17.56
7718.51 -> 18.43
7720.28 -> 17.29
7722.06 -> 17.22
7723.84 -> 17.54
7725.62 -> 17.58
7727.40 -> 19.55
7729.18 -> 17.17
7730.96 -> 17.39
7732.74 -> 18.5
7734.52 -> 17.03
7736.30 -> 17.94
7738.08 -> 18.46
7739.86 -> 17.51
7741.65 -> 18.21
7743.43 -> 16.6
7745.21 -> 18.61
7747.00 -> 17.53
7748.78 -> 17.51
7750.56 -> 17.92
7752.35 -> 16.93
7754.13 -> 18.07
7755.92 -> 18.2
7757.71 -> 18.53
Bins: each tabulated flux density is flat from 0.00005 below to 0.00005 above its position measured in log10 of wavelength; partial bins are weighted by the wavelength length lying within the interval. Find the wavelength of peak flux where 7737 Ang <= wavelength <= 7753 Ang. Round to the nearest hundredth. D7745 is 7745.21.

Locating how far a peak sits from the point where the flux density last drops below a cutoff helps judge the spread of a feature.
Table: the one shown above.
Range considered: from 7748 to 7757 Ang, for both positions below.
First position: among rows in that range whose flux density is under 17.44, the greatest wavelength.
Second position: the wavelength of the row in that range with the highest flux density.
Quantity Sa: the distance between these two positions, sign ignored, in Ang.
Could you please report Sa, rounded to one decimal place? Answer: 3.6 Ang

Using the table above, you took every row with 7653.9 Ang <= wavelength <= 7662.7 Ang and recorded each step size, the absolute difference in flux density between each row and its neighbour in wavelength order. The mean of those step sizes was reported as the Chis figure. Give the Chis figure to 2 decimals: 0.47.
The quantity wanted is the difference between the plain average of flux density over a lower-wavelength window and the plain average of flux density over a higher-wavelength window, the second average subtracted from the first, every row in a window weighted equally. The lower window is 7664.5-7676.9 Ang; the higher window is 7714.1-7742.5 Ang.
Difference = -1.2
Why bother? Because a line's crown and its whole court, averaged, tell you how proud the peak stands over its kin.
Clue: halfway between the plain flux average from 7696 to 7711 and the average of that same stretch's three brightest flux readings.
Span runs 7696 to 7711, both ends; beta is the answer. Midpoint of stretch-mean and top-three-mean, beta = 17.8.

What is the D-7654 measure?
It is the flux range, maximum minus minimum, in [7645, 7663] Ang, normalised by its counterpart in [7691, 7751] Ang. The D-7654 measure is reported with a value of 0.7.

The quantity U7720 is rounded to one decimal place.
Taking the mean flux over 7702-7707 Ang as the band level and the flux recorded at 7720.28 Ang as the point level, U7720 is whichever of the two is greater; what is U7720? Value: 17.3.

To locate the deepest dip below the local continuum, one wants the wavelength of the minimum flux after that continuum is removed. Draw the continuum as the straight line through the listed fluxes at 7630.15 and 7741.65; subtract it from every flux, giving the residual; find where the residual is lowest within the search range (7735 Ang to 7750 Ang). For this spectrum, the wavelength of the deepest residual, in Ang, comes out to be 7743.43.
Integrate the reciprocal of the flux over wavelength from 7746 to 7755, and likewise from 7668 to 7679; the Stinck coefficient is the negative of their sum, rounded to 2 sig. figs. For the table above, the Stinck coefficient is -1.2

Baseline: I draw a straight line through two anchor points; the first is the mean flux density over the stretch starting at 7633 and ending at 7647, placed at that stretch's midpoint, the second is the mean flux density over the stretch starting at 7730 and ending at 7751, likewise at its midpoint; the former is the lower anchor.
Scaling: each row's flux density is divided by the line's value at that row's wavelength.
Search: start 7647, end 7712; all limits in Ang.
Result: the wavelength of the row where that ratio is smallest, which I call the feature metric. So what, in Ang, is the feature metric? 7670.67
